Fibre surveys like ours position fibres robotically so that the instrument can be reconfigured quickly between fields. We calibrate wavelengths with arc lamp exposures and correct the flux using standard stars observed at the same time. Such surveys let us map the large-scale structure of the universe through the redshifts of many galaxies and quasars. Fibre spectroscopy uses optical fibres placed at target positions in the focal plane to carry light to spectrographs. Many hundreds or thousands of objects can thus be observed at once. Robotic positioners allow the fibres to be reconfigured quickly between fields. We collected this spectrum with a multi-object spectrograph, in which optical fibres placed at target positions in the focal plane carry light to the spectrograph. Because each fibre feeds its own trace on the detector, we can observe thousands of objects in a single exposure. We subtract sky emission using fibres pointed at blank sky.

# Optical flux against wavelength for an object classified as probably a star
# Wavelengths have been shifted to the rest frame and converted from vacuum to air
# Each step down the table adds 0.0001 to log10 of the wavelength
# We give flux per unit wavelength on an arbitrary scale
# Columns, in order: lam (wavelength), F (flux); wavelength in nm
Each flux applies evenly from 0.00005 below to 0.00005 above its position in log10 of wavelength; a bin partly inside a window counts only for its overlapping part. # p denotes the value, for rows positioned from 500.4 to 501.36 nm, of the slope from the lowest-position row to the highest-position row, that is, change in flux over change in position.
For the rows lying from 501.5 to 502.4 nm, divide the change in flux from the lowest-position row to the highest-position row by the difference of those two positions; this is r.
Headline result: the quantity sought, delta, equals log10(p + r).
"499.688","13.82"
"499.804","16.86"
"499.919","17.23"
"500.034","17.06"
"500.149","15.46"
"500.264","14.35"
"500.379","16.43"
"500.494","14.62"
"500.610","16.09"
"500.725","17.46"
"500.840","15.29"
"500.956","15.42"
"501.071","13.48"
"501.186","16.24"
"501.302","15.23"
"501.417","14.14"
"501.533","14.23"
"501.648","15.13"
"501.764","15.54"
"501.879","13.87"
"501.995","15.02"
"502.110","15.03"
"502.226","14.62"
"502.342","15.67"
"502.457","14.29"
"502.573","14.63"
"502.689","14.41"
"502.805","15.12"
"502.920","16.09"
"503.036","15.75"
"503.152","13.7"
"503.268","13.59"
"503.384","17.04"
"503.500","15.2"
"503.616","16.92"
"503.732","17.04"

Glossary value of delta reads 0.40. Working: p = 0.75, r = 1.8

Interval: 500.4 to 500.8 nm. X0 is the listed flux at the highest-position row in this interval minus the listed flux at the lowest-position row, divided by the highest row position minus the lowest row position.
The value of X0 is 12.3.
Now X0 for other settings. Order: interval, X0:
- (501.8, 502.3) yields 2.2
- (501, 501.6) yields 1.6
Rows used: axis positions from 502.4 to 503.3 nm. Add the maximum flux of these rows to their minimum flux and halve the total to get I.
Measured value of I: 14.8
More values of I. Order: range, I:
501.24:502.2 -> 14.7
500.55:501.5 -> 15.5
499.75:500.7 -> 15.8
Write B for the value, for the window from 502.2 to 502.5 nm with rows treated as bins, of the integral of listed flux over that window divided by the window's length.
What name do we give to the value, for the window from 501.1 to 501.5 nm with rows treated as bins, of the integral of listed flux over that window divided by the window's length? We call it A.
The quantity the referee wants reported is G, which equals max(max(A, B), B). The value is 15.0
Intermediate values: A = 15.0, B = 14.9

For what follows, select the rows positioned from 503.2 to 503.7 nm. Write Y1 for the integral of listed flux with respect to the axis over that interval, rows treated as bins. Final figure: 7.9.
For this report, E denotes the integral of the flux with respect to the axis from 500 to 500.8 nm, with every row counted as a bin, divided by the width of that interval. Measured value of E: 15.9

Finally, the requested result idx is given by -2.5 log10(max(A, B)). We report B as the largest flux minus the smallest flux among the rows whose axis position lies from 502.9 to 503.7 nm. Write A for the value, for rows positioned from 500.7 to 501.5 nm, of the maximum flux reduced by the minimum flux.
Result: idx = -1.50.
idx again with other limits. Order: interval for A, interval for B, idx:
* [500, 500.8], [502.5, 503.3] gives -1.23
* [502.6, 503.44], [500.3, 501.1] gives -1.50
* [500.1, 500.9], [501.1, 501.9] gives -1.23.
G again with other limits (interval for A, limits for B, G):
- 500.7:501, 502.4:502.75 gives 15.9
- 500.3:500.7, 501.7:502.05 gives 15.8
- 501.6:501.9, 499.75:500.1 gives 17.0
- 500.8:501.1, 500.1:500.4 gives 15.3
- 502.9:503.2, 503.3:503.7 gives 16.2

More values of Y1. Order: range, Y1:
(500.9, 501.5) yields 8.9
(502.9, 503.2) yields 4.5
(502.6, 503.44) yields 12.7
